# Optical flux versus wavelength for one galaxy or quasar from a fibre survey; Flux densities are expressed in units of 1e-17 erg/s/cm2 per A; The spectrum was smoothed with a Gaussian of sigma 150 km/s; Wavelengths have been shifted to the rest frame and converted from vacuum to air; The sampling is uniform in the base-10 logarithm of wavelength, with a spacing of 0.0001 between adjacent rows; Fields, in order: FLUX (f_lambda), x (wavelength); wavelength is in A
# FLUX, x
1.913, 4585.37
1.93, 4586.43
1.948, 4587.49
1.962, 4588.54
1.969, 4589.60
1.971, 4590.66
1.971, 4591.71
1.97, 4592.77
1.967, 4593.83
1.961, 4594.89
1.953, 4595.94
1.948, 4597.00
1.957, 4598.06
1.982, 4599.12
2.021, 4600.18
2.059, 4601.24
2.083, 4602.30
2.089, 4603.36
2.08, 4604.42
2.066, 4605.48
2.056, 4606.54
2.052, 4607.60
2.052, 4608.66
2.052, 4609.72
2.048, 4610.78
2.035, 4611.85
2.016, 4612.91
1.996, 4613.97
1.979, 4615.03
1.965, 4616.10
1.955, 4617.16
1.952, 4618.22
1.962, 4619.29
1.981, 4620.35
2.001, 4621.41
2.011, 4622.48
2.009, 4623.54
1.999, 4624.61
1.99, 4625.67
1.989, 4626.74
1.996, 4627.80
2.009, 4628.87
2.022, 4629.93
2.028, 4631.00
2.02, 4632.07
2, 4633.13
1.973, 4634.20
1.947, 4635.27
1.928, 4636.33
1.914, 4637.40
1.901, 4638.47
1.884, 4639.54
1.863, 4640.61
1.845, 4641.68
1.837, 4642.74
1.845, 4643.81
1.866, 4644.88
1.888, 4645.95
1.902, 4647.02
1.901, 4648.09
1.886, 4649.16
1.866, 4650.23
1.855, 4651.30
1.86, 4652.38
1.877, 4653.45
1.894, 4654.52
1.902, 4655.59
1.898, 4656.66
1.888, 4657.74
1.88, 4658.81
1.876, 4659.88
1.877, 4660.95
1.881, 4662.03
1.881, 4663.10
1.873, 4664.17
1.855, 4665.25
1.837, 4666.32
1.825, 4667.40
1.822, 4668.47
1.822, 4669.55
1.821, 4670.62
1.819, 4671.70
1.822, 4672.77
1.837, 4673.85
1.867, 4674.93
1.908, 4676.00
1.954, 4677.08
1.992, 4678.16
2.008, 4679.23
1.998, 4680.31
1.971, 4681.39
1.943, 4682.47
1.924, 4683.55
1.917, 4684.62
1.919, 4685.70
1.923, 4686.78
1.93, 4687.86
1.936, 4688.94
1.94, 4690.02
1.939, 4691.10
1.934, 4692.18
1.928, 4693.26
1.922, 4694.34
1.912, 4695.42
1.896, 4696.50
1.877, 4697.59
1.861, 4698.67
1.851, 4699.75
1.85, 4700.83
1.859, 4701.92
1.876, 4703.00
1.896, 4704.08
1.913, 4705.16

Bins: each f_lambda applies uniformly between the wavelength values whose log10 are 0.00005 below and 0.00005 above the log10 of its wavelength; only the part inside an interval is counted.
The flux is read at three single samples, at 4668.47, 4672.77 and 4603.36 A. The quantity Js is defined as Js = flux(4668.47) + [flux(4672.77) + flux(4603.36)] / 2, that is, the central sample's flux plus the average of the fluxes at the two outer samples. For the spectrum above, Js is 3.78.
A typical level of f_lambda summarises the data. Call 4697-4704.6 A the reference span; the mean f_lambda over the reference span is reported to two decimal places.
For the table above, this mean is 1.87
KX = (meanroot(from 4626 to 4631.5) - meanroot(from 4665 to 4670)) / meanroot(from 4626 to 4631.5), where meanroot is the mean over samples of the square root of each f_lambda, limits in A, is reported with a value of 0.045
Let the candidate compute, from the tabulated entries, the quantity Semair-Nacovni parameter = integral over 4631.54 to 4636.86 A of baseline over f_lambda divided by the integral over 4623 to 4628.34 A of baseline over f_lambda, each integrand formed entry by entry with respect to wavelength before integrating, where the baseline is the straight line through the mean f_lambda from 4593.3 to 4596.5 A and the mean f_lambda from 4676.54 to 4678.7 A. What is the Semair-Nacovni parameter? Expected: 1.01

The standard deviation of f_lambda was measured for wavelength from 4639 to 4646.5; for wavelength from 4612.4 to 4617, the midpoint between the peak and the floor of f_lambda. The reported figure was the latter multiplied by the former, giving 0.04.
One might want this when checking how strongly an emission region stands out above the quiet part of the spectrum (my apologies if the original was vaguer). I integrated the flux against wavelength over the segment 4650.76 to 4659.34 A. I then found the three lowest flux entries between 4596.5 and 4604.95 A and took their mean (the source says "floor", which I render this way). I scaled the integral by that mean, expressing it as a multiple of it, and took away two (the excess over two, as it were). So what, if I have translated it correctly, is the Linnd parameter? 6.22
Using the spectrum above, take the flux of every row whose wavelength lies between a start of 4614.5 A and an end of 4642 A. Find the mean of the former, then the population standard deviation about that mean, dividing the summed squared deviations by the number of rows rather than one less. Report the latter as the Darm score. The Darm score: 0.0491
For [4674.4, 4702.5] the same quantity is 0.0425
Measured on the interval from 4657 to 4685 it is 0.0581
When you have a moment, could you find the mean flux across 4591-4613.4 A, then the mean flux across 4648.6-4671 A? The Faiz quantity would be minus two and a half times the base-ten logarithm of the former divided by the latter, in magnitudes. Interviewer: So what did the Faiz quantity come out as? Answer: -0.086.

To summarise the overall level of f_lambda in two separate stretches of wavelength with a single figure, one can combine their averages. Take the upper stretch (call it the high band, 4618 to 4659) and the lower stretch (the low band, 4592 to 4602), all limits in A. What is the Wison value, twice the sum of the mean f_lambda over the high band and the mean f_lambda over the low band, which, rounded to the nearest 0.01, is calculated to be 7.82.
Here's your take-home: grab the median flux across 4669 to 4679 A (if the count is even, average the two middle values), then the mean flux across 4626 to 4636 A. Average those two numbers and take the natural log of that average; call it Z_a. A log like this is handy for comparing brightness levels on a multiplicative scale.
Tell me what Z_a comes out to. 0.651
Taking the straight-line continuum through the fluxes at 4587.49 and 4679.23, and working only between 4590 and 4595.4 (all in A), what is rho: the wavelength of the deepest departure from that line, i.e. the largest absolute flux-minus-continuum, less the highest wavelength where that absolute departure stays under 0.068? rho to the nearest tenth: -4.2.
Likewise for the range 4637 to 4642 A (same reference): 4.3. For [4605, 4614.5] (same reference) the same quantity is -8.5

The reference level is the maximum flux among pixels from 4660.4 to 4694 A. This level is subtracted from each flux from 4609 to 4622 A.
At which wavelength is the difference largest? 4609.72 A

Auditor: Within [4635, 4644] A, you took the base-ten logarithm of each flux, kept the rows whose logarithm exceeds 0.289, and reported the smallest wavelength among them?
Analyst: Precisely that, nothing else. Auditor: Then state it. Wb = 4635.27 A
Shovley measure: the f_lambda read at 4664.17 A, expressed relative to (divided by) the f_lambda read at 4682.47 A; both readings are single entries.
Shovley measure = 0.96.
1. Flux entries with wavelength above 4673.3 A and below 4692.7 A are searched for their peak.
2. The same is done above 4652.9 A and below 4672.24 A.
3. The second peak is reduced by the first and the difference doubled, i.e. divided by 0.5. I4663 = -0.21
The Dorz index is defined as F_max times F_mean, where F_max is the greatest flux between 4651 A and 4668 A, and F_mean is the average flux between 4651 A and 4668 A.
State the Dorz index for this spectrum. 3.6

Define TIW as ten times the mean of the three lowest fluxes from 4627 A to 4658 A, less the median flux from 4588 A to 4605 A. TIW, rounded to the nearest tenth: 16.5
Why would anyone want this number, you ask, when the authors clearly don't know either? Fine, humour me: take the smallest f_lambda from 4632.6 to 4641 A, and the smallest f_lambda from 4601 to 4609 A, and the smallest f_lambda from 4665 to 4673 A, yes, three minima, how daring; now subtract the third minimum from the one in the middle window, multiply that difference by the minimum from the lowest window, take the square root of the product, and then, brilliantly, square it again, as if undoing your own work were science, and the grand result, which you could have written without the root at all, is 0.09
